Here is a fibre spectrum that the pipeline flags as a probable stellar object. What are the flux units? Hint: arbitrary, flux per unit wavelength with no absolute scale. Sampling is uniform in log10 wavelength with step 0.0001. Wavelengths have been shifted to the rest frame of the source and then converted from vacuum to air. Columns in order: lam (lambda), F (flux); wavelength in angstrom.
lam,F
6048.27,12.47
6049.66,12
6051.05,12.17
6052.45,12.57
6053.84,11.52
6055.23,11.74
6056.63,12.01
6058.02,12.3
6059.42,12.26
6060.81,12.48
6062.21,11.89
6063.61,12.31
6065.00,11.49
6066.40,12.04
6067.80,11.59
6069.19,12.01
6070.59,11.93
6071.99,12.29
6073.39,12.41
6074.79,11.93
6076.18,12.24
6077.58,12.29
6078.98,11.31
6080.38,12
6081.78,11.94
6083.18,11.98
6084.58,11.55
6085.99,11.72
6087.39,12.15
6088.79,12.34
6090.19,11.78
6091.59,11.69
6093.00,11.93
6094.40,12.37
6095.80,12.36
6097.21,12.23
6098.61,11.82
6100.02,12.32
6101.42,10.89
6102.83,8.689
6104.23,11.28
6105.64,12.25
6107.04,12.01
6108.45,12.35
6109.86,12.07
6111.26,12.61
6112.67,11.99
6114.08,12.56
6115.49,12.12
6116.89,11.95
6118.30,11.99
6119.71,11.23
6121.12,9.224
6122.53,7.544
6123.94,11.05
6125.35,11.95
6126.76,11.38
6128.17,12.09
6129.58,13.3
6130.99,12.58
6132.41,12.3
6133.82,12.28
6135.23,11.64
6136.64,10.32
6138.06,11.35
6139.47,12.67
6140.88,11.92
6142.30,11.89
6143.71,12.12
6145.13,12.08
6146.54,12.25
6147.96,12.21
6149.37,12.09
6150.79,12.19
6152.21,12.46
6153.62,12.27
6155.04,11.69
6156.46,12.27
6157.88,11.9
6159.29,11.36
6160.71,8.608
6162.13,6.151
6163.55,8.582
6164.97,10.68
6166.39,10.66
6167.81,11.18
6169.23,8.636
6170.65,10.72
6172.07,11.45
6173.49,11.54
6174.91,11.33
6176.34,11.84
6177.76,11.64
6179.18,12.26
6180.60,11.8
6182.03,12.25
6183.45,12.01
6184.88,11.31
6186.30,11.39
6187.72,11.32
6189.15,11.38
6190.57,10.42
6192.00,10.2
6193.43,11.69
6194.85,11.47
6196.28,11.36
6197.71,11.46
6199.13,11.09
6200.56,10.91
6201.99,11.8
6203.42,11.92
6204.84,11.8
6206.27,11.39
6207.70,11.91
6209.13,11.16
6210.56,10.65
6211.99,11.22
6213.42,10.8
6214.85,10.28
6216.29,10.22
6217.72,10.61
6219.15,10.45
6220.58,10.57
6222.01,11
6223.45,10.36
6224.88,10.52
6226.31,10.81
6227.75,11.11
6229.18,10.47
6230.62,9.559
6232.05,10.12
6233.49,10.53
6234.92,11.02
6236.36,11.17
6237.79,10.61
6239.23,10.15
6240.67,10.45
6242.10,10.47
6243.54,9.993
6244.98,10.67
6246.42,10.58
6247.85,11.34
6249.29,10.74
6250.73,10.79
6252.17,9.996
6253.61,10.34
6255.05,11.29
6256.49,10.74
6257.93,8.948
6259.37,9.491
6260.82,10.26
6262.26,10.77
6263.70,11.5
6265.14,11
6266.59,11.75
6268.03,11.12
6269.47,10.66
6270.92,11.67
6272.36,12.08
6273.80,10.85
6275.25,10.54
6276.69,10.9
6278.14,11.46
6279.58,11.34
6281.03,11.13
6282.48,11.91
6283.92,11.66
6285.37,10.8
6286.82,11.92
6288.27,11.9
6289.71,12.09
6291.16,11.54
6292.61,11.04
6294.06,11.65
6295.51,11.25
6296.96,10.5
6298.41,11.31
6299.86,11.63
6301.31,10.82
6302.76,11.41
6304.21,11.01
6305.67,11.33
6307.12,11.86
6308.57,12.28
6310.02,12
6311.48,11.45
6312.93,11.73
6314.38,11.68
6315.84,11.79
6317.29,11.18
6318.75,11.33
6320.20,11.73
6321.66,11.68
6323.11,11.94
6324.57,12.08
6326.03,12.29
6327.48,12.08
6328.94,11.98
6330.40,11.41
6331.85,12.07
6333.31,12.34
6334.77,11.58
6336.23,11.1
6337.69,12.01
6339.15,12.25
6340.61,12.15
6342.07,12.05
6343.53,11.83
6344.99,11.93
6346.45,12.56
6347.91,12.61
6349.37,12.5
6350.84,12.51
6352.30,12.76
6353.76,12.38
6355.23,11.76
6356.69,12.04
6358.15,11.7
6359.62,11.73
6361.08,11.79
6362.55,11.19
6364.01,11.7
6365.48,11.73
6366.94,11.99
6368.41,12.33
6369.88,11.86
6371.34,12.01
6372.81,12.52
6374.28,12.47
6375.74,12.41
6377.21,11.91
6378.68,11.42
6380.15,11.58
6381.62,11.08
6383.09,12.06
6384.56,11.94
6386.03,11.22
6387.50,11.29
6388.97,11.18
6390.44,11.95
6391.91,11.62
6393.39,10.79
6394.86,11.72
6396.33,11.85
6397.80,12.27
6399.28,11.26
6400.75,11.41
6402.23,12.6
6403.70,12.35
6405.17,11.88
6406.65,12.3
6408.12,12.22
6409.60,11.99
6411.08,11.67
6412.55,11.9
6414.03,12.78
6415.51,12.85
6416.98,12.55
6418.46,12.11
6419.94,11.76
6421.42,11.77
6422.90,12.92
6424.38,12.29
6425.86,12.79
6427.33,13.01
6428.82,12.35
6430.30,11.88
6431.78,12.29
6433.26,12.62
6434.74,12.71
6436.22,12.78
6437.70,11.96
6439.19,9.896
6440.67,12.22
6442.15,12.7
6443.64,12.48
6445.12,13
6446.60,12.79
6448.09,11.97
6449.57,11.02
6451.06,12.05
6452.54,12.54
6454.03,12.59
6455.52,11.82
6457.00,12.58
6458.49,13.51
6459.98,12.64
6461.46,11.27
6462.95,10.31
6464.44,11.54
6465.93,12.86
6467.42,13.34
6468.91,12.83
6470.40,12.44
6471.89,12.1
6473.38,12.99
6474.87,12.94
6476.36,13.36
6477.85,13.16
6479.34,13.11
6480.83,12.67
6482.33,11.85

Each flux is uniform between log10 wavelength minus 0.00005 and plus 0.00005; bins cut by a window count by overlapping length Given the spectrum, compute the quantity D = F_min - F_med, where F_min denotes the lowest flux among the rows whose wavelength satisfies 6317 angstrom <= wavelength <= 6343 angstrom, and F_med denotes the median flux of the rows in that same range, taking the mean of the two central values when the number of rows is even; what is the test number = -0.9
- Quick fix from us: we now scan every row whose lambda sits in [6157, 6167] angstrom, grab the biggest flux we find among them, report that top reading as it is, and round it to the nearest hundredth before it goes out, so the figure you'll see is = 11.90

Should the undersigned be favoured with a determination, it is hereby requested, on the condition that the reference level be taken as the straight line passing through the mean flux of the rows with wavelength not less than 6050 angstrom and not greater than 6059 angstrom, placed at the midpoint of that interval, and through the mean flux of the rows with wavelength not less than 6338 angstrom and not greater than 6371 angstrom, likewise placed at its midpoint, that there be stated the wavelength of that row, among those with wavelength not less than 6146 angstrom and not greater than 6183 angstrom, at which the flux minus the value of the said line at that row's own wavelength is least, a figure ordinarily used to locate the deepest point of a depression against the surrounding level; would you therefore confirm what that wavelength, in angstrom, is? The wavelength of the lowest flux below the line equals 6162.13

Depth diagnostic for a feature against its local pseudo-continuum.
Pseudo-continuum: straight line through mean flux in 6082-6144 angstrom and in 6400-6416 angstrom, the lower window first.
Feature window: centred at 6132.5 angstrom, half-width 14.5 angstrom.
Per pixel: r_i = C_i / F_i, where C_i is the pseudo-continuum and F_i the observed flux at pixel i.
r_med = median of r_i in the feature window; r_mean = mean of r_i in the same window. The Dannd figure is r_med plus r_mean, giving 2.01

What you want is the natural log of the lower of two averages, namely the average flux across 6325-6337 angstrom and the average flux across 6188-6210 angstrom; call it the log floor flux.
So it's 2.43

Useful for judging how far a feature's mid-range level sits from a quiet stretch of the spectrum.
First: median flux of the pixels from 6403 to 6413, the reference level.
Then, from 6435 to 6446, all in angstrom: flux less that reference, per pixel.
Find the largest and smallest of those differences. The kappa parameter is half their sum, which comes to -0.54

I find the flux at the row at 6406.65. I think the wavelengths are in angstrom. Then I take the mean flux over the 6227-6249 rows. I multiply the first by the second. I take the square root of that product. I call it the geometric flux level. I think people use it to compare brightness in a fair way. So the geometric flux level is 11.4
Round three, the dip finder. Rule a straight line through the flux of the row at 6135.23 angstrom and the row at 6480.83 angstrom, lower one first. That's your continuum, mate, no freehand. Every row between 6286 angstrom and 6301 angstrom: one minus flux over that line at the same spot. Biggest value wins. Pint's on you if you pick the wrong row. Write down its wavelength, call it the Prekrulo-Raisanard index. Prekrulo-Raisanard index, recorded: 6296.96 angstrom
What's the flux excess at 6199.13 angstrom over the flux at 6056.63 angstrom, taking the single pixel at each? -0.92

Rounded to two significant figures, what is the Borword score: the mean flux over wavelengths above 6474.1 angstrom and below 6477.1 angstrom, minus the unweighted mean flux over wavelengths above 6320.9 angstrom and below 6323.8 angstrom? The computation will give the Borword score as 1.3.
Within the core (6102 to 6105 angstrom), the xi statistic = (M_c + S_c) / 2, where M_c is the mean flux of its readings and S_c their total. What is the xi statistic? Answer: 15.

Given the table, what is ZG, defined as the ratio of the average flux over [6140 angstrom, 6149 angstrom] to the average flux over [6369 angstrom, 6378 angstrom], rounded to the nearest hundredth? 0.99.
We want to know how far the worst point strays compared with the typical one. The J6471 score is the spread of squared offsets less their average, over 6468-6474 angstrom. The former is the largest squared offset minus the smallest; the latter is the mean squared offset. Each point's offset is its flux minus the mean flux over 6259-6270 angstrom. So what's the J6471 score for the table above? -0.2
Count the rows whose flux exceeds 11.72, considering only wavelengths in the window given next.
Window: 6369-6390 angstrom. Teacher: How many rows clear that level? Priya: 8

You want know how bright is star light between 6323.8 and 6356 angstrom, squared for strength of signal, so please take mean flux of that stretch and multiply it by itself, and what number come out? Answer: 146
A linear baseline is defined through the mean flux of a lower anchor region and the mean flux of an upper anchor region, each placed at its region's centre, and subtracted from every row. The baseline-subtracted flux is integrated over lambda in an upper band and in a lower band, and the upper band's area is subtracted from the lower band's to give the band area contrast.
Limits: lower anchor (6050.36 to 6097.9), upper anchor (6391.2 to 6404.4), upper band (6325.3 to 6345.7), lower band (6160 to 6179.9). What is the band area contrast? -34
